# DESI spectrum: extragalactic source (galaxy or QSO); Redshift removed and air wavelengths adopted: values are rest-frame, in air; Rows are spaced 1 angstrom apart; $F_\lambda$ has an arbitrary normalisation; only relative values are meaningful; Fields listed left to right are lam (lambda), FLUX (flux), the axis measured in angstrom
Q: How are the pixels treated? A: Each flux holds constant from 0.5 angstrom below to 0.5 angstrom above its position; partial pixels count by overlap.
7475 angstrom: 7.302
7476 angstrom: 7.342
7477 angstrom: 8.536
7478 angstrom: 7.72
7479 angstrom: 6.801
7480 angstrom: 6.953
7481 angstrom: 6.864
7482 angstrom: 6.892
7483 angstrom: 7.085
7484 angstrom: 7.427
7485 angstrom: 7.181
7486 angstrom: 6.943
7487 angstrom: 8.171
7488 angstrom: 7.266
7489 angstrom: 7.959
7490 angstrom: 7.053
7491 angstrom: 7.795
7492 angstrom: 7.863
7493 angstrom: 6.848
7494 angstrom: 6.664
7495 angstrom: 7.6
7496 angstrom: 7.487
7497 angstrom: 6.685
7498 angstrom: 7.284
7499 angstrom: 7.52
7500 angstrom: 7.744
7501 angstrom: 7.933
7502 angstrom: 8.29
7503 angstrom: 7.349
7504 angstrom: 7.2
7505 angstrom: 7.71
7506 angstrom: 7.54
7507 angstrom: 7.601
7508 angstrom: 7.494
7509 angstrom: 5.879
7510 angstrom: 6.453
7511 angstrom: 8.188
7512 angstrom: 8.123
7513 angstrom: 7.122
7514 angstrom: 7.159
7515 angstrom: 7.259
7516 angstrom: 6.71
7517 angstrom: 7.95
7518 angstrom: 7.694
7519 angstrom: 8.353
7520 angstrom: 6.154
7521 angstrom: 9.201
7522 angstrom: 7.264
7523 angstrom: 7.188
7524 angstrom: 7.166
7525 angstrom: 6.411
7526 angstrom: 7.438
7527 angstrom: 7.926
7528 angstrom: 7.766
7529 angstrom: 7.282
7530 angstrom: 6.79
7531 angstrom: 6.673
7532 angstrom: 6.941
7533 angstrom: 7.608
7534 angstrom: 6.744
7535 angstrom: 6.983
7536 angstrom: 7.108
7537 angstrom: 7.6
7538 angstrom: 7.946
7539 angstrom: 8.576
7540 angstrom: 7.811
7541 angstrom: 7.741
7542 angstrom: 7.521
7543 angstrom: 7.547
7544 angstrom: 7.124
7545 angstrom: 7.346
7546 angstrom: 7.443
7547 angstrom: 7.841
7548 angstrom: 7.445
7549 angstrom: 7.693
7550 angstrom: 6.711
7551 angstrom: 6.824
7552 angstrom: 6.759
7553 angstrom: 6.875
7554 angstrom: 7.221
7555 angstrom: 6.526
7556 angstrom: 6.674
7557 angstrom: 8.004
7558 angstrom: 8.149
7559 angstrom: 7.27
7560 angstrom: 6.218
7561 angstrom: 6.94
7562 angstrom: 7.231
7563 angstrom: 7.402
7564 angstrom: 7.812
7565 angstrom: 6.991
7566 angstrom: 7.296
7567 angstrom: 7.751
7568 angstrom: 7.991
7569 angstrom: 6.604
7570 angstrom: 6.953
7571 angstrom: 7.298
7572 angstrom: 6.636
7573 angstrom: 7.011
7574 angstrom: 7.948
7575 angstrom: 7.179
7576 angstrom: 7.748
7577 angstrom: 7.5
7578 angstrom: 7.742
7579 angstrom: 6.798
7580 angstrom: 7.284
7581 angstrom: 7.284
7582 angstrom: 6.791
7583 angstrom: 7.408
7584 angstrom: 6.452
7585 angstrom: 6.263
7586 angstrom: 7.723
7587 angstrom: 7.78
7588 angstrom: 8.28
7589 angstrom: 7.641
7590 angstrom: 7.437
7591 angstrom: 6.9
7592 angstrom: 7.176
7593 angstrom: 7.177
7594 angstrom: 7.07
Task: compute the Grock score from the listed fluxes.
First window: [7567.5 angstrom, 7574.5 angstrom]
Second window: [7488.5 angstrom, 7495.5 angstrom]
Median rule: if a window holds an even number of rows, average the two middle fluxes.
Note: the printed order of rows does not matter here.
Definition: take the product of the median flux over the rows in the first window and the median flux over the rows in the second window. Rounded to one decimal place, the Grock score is 53.3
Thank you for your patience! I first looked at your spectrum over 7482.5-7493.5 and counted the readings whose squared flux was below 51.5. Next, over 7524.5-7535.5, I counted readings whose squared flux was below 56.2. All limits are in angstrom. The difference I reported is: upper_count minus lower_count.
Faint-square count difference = 4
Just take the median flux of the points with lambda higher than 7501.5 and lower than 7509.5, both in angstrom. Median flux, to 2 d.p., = 7.52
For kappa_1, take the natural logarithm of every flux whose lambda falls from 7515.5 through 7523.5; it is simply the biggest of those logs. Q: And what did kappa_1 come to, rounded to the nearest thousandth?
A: 2.219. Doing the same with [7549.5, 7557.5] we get 2.080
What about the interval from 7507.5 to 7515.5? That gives 2.103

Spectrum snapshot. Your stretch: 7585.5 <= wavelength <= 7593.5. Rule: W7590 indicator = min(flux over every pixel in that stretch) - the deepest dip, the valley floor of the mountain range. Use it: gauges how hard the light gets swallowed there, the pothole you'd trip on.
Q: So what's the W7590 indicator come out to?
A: 6.9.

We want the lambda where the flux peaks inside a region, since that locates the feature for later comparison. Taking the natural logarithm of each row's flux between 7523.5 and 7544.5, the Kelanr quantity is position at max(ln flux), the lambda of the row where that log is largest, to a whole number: 7539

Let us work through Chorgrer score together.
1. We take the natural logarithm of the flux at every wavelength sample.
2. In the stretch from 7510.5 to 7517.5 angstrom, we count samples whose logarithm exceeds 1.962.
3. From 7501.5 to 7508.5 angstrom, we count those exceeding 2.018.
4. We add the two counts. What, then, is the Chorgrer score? 10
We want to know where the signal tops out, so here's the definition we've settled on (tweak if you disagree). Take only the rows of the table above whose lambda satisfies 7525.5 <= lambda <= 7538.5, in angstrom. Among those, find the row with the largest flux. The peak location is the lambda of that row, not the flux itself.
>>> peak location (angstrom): 7538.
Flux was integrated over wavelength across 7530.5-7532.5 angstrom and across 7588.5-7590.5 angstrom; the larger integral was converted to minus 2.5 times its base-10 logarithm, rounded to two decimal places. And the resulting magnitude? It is -2.95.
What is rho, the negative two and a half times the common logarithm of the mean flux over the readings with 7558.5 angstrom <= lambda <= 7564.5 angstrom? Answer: -2.14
